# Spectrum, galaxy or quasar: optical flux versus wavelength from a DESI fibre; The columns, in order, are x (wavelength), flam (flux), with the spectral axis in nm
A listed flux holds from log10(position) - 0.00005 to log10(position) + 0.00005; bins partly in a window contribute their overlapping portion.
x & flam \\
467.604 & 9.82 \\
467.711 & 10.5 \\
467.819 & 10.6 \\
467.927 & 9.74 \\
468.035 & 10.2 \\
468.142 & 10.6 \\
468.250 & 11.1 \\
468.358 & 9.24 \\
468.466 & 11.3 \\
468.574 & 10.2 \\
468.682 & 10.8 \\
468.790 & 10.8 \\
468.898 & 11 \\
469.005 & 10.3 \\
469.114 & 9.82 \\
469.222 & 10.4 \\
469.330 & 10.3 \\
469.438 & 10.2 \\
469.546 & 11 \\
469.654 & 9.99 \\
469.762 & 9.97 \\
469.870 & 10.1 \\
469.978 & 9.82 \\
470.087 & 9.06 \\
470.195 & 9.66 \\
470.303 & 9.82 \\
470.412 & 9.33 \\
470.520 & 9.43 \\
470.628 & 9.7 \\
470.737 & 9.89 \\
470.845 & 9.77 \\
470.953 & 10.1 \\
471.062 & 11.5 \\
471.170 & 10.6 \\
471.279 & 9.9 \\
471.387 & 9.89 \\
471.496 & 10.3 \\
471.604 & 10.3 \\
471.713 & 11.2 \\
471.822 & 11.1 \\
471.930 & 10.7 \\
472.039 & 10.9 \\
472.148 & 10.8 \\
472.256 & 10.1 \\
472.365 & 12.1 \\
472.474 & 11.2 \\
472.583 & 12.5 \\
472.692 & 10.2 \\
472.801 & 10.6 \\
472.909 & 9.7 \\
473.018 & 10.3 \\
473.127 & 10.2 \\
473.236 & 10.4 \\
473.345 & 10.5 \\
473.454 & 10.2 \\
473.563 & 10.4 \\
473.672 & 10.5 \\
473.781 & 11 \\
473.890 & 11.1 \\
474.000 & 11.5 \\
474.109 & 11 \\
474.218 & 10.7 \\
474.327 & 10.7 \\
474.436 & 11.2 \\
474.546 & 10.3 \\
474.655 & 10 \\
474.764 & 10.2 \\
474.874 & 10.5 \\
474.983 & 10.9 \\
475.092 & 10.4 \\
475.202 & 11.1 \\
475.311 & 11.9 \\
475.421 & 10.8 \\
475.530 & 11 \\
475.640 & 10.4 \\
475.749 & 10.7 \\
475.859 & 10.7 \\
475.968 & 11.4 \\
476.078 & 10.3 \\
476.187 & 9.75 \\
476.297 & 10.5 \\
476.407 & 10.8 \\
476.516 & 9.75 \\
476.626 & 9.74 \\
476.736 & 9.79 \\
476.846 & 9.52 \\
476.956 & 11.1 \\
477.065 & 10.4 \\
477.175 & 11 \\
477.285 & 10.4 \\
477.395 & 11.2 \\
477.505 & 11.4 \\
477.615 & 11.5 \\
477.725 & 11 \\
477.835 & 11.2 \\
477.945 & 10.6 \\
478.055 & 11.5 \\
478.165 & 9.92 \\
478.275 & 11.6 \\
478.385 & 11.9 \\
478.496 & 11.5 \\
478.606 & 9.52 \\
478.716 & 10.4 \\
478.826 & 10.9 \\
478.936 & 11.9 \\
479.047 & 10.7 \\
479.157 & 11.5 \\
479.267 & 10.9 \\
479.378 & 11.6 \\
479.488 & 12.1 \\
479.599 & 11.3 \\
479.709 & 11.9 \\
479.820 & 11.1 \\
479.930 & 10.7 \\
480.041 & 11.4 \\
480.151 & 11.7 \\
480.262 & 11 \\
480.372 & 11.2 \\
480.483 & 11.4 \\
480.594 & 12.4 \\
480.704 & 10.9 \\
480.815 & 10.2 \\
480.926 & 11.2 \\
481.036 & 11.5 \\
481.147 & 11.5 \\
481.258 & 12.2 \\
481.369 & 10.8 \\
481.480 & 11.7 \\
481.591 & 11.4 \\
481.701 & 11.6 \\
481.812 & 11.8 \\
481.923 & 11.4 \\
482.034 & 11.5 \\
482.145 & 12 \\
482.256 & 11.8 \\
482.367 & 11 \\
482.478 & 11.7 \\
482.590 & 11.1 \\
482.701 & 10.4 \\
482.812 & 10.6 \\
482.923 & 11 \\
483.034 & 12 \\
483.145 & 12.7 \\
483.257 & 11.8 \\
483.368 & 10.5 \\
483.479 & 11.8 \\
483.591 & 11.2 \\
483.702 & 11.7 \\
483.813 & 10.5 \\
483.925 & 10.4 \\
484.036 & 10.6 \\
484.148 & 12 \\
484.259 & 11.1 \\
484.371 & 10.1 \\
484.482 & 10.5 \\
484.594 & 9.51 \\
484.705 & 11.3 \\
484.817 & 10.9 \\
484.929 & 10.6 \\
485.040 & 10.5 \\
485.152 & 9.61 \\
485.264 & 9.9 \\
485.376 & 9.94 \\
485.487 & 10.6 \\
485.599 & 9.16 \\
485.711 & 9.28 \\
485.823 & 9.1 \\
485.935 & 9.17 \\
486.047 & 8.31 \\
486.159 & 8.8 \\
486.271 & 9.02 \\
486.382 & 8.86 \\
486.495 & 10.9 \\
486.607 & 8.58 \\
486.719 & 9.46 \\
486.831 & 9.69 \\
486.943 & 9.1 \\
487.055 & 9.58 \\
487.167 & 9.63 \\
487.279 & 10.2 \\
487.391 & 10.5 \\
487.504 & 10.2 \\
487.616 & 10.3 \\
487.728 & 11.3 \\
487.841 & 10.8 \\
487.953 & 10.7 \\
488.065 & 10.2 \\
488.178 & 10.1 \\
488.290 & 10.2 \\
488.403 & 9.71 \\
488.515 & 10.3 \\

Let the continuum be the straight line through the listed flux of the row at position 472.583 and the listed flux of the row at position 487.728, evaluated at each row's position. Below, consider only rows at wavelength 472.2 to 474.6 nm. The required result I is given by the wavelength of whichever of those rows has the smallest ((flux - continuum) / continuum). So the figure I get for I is 472.909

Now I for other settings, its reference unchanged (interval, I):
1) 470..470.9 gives 470.087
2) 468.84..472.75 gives 470.087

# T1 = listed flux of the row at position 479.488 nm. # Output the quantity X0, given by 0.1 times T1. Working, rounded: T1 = 12.1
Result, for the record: 1.21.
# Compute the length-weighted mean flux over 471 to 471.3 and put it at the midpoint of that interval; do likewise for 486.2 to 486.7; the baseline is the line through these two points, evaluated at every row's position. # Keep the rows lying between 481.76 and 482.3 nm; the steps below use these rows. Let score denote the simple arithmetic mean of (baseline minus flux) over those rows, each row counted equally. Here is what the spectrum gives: -2.0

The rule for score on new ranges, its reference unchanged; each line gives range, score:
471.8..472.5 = -0.4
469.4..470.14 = 0.8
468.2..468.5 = 0.4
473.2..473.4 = 0.1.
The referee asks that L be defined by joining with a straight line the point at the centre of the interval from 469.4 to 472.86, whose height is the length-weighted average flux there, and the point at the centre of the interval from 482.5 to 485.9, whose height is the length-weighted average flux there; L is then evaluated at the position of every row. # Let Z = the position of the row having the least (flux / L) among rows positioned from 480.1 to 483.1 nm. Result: 480.815 nm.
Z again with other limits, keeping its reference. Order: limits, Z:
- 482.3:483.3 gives 482.701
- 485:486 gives 485.823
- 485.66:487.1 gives 486.047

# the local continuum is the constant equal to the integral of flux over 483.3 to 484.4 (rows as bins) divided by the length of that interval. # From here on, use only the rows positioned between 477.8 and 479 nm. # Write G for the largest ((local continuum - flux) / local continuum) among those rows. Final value 0.14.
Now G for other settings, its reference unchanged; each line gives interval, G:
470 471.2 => 0.18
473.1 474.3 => 0.07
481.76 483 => 0.06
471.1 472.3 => 0.10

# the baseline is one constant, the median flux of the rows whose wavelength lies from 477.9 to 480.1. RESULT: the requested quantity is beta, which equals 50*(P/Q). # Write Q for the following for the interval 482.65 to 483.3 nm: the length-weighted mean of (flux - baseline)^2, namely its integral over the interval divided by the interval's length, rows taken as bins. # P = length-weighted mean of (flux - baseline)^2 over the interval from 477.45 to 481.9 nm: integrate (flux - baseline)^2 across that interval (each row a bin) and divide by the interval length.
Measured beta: 26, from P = 0.4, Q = 0.7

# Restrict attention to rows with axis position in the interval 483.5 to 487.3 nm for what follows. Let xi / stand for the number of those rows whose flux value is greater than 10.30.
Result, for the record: 14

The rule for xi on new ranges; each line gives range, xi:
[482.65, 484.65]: 16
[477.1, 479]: 15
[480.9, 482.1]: 11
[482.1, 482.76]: 6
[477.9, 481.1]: 26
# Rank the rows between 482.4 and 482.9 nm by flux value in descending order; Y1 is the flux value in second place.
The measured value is 11.1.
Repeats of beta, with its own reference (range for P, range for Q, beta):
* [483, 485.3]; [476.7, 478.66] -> 56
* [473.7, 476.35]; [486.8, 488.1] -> 18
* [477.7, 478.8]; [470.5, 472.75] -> 32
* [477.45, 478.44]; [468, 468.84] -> 17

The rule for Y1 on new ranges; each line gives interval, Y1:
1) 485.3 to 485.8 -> 9.94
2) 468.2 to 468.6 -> 11.1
